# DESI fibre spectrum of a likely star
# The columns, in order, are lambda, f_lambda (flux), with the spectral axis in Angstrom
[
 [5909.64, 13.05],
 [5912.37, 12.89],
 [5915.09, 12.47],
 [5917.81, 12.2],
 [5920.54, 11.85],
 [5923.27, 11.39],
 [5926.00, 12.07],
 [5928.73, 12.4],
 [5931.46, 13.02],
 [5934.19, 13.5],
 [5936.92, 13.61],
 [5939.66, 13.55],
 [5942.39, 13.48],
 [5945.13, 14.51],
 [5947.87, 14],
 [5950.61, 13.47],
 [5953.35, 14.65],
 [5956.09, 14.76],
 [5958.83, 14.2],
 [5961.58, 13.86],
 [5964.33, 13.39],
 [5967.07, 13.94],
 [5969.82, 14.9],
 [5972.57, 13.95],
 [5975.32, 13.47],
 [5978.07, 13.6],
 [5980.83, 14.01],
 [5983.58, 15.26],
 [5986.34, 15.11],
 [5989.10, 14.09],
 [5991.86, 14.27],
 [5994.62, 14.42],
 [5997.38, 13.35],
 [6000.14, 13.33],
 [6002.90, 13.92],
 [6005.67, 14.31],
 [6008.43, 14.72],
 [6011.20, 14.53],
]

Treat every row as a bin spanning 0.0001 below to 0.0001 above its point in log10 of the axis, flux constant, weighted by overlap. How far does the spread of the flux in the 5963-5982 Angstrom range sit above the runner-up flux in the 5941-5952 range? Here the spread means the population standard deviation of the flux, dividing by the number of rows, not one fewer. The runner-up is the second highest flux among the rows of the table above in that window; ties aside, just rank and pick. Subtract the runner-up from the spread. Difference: -13.5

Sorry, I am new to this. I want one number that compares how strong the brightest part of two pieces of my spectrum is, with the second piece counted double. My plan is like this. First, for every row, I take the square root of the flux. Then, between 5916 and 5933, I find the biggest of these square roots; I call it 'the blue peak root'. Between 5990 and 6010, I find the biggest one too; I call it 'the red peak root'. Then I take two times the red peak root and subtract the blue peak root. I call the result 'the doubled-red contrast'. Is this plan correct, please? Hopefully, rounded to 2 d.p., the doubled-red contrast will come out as 4.07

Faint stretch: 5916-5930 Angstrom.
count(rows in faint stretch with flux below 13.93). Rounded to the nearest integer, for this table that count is 5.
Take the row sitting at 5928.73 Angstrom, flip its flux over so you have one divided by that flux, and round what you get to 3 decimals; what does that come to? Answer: 0.081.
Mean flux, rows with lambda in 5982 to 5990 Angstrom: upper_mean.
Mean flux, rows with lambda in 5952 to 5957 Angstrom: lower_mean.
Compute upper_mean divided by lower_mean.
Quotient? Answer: 1.01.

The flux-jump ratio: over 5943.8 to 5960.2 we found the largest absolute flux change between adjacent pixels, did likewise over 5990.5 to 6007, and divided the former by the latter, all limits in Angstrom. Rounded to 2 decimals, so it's 1.10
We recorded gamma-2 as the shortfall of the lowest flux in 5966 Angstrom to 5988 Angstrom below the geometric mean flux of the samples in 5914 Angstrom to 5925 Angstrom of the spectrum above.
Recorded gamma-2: -1.5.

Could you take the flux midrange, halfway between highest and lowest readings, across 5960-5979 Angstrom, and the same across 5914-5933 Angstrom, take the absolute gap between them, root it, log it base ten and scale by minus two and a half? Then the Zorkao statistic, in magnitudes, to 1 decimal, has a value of -0.4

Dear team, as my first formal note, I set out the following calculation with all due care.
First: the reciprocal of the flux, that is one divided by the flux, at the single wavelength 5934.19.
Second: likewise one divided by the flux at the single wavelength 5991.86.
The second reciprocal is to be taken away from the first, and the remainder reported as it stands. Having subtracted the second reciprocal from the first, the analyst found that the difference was 0.004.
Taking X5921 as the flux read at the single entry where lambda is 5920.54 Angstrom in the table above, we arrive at 11.85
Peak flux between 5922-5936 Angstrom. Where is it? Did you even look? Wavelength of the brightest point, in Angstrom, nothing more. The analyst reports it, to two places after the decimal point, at 5934.19 Angstrom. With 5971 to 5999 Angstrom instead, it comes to 5983.58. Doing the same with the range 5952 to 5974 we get 5969.82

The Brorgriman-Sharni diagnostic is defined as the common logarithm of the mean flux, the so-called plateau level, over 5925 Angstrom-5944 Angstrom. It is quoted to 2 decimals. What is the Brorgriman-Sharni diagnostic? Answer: 1.12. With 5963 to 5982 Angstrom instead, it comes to 1.14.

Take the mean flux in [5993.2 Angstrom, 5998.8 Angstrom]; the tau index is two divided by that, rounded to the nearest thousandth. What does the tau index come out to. 0.144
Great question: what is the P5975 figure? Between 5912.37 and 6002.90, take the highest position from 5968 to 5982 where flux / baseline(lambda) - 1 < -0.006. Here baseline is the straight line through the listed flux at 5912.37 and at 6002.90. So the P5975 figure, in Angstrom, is 5975.32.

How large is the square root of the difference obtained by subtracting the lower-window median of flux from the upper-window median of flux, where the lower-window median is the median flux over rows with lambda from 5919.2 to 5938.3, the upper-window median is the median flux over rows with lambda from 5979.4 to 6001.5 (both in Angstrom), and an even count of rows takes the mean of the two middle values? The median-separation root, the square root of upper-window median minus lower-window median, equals 1.33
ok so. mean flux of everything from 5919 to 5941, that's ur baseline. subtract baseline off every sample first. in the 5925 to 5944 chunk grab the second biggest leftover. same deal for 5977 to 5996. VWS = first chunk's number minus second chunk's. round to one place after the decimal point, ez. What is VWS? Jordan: -1.6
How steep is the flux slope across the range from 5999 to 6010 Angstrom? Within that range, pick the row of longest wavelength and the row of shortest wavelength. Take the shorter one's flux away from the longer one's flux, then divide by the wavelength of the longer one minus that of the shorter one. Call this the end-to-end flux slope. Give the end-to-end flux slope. 0.17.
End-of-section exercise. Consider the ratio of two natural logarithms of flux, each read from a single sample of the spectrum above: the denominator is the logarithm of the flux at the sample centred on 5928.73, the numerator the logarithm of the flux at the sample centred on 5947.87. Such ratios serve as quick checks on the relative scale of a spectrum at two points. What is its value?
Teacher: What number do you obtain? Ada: 1.05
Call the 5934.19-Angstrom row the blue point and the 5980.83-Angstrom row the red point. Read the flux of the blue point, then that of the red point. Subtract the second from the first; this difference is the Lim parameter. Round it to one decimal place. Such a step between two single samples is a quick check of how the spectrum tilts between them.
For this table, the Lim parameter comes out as -0.5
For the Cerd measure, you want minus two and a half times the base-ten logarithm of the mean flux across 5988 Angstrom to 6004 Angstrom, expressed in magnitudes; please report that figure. -2.86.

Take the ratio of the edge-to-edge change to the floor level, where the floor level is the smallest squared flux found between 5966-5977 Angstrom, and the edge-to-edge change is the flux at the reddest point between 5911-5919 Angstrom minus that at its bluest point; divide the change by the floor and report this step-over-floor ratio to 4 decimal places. -0.0038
